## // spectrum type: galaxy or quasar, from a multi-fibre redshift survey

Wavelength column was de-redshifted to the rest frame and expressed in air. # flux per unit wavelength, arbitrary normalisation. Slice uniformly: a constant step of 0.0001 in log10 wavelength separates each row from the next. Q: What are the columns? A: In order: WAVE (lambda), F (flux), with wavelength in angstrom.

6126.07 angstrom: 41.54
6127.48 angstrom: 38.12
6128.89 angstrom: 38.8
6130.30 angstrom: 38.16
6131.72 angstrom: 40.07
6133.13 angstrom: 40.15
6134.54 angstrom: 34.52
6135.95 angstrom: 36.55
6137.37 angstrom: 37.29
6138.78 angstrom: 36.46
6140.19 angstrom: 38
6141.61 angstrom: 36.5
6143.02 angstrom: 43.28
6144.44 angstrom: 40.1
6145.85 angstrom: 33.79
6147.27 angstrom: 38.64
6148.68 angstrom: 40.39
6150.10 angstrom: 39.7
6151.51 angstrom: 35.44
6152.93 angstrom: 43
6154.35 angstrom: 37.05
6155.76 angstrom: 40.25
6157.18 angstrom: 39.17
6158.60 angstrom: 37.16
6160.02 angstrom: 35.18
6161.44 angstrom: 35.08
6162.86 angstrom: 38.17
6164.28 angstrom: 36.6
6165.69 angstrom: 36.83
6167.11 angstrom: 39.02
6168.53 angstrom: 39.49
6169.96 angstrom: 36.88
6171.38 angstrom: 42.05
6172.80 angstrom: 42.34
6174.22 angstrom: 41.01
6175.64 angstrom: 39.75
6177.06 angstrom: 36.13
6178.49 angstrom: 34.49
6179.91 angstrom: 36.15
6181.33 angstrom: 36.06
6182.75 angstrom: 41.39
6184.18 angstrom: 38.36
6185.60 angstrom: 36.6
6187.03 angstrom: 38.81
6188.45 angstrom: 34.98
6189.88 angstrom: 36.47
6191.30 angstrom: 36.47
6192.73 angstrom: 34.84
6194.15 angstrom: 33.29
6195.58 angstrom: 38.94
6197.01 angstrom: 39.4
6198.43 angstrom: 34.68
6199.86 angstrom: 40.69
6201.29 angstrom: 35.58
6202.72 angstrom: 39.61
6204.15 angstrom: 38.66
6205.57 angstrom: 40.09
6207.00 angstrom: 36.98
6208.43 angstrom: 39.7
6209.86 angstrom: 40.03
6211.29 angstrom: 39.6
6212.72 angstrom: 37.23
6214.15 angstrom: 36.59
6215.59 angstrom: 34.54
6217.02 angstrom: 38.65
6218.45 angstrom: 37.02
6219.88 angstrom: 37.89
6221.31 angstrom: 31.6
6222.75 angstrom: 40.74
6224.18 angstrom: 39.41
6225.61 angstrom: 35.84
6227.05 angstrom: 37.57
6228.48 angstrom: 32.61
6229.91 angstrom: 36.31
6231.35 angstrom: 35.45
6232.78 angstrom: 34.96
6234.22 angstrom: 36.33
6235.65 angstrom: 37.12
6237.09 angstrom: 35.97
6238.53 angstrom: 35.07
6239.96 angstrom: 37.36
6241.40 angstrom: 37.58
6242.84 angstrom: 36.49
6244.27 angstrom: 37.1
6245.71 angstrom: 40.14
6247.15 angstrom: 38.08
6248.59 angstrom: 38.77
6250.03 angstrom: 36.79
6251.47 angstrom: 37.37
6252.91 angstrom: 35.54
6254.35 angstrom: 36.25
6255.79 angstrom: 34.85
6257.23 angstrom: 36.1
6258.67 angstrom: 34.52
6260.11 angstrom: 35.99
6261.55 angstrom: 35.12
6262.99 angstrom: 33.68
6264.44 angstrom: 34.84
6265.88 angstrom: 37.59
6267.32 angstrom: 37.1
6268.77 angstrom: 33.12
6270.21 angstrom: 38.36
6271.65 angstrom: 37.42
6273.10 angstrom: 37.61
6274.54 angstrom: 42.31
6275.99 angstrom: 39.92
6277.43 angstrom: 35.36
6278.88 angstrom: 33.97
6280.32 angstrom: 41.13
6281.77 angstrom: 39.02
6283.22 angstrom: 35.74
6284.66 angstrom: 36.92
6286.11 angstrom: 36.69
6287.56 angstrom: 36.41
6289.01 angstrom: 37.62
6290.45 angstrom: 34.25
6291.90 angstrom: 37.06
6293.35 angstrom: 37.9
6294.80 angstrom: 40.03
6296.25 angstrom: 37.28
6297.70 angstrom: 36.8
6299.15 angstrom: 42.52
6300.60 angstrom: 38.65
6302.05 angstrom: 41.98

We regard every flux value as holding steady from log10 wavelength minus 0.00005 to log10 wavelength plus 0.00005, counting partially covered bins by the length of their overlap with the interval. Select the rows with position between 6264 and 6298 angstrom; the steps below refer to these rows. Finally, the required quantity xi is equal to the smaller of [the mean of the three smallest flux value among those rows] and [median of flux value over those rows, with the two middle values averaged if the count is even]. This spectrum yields 33.8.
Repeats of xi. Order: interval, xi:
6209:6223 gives 34.2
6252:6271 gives 33.8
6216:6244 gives 33.1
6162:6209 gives 34.2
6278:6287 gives 35.5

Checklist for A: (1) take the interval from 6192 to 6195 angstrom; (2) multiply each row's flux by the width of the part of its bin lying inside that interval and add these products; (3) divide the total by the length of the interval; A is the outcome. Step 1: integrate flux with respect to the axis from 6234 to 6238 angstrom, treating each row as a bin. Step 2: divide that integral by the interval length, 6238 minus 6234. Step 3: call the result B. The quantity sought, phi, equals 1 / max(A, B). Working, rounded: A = 34.3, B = 36.4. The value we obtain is 0.0275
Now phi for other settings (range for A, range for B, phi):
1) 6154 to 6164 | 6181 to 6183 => 0.0258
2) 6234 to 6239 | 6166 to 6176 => 0.0250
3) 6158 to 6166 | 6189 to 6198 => 0.0274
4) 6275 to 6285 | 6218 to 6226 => 0.0266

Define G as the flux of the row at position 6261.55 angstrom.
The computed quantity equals 35.12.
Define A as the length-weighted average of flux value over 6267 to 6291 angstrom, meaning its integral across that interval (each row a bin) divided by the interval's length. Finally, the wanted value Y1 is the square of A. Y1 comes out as 1388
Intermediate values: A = 37.3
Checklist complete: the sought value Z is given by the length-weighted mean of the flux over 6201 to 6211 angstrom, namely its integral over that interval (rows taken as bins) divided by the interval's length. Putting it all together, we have 38.8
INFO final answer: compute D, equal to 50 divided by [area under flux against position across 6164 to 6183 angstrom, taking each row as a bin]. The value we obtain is 0.0685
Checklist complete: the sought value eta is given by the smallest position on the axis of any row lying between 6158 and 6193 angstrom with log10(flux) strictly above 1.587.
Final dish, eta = 6167.11 angstrom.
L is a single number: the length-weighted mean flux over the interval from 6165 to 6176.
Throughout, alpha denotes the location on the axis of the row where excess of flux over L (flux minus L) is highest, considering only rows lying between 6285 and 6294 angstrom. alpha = 6293.35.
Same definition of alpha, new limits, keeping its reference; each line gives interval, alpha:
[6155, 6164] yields 6155.76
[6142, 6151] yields 6143.02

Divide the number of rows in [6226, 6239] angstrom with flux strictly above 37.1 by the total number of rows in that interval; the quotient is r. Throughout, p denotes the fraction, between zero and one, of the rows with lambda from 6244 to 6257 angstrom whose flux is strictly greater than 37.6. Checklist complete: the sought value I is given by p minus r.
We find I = 0.11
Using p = 0.33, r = 0.22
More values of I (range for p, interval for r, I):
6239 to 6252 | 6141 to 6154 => -0.33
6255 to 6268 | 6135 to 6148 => -0.56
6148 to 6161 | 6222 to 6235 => 0.22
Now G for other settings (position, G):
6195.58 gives 38.94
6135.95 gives 36.55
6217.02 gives 38.65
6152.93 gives 43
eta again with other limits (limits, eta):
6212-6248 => 6217.02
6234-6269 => 6245.71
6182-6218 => 6182.75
